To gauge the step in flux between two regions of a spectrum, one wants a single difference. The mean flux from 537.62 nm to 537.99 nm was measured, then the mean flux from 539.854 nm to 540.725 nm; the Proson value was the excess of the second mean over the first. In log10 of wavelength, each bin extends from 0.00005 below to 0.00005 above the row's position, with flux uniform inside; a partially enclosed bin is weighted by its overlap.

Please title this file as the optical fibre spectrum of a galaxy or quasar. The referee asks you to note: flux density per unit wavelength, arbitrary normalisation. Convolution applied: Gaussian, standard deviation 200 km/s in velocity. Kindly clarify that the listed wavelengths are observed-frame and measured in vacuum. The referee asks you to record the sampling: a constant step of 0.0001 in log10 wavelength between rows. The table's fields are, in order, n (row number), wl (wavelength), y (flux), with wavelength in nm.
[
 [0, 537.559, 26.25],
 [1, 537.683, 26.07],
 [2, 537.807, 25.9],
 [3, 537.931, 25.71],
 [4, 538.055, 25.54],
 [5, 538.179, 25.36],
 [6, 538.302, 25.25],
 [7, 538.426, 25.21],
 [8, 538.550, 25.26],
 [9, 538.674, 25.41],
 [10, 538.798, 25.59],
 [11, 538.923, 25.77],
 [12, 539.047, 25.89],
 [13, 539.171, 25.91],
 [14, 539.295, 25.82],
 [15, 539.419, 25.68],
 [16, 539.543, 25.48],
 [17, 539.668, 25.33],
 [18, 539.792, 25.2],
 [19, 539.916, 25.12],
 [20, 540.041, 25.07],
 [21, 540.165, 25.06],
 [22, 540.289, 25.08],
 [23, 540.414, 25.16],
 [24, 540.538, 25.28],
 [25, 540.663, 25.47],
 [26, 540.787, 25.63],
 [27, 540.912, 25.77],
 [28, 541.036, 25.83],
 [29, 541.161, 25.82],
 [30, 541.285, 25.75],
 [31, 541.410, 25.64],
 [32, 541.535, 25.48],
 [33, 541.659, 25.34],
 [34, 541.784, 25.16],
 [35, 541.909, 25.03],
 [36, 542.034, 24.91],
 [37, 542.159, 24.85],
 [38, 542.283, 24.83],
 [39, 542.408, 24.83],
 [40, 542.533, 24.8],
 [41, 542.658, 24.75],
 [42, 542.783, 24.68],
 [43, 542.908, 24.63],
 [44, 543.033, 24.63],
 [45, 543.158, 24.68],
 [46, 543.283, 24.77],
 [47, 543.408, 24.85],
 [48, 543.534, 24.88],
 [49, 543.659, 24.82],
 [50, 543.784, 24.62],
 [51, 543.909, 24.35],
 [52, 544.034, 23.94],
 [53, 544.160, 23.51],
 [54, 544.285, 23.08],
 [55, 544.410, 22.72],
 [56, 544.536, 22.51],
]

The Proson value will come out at -0.7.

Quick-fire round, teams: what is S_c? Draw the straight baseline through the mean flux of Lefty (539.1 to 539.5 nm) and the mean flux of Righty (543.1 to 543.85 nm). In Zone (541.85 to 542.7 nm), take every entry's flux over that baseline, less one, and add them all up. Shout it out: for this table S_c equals -0.06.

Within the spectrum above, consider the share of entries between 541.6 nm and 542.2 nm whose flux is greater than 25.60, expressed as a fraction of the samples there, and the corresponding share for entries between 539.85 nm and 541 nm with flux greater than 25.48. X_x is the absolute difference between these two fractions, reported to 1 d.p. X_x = 0.2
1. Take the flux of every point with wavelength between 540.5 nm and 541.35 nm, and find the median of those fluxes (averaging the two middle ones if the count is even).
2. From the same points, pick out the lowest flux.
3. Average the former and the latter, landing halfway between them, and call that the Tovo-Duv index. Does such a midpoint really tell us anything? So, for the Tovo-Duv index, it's 25.5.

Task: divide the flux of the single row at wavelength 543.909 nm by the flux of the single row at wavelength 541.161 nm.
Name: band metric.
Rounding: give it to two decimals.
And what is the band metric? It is 0.94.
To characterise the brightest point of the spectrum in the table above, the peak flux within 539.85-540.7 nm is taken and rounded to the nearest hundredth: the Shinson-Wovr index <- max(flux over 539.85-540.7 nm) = 25.47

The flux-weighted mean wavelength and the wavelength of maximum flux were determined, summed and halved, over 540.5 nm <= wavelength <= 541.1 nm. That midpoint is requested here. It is 540.91 nm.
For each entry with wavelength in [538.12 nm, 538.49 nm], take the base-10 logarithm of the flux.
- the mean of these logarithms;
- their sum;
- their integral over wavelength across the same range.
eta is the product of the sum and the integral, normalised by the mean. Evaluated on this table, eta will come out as 1.56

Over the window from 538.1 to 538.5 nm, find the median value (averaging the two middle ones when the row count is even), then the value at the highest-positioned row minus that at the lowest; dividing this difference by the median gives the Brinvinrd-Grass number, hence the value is -0.006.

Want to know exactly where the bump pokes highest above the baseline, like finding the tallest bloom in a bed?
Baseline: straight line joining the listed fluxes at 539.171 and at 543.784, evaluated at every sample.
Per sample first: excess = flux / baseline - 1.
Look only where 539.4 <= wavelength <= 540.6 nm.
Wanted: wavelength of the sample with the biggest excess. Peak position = 539.419 nm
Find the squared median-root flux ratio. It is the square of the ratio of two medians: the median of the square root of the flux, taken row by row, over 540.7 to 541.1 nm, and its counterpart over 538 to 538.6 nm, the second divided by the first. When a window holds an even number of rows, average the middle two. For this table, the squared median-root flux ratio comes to 0.98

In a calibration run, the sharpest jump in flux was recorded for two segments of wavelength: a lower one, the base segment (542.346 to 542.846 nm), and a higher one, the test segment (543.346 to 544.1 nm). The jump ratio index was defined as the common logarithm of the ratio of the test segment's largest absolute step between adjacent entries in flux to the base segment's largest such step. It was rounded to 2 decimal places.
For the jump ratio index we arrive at 0.77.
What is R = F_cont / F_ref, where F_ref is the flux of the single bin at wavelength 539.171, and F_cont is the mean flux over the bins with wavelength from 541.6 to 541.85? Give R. 0.97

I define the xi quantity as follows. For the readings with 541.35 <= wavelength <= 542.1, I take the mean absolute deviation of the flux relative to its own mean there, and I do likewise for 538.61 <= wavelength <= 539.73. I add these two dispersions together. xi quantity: 0.41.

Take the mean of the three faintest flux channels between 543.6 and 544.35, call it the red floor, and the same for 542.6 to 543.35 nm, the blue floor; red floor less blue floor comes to -1.14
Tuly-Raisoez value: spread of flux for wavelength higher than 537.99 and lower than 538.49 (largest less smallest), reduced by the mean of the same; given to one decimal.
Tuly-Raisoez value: -25.0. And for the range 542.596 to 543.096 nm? -24.6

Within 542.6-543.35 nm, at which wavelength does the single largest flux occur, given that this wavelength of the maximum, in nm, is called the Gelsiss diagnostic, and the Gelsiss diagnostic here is 543.283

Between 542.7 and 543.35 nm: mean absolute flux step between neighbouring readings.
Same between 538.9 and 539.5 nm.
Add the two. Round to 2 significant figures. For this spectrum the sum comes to 0.14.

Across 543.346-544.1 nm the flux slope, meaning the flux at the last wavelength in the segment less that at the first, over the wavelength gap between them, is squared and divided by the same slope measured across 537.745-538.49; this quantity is -1.9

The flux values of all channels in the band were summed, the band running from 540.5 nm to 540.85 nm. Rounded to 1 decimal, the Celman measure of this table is 76.4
